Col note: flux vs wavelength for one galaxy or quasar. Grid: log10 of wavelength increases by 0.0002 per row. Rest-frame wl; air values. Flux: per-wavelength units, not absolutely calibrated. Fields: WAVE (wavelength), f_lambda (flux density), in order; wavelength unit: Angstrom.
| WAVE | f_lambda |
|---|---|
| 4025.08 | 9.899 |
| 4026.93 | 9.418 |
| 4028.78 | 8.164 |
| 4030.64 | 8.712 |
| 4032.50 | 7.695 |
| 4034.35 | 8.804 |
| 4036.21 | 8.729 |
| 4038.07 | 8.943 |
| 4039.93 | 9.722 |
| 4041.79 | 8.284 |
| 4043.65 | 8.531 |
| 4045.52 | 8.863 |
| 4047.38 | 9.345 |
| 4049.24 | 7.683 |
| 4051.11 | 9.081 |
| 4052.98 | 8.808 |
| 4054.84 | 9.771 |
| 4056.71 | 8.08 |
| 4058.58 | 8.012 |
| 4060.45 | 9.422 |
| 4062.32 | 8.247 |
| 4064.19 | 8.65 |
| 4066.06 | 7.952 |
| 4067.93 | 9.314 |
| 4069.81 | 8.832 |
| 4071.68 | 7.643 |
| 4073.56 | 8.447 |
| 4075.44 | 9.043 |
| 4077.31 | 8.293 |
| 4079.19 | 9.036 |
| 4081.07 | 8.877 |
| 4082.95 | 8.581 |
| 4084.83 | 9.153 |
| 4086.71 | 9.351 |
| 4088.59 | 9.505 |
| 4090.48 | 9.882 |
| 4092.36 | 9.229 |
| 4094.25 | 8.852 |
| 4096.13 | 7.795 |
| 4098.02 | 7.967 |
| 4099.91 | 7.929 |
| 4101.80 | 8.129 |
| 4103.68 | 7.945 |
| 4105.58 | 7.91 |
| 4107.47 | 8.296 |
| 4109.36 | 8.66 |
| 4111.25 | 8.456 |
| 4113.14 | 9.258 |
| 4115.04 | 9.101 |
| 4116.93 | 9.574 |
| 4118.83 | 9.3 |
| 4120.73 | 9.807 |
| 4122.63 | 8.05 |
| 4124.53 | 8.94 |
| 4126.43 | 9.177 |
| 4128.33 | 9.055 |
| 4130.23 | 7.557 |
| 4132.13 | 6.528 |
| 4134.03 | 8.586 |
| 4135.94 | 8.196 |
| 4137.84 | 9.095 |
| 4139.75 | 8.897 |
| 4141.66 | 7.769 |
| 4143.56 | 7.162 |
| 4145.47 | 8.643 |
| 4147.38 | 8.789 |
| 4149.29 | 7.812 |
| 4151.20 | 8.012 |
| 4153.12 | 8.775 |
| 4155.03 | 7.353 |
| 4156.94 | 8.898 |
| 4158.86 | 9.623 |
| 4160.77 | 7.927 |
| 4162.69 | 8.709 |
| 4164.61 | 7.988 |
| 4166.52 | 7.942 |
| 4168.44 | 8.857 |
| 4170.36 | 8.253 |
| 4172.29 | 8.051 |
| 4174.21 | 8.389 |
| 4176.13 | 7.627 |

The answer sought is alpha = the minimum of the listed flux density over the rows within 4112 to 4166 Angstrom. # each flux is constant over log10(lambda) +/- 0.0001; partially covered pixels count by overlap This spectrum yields 6.528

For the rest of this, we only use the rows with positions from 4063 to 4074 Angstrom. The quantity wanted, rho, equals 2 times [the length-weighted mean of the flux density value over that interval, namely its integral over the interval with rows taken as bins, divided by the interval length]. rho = 16.9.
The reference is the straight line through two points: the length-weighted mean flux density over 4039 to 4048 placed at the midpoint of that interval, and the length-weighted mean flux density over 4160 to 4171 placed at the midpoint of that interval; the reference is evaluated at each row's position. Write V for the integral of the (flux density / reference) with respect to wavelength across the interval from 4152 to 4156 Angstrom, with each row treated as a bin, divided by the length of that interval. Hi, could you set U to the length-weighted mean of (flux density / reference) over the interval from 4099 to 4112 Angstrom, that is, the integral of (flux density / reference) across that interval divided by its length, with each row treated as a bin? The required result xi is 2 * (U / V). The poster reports 1.97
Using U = 0.95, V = 0.97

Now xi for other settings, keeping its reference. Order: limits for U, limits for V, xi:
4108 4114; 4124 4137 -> 2.09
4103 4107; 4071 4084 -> 1.88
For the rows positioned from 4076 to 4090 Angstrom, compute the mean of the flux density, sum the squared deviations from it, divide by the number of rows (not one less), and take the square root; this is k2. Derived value 0.39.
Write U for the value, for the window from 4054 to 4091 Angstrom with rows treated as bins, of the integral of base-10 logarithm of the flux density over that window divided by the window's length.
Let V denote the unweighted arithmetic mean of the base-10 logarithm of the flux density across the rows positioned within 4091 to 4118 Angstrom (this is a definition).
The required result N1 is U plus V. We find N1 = 1.87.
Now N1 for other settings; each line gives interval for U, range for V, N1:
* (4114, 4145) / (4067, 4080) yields 1.87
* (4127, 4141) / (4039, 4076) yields 1.85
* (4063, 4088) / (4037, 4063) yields 1.88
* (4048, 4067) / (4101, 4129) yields 1.87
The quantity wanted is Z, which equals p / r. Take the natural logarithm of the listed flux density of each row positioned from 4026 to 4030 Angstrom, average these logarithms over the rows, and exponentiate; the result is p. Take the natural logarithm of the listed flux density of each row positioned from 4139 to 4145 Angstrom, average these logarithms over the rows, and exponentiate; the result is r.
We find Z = 1.11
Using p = 8.8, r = 7.9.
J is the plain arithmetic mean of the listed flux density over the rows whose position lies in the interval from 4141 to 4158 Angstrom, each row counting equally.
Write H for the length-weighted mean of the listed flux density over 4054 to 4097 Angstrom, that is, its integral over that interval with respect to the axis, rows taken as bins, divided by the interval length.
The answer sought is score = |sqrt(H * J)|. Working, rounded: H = 8.78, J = 8.13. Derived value 8.45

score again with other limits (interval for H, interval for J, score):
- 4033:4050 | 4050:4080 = 8.71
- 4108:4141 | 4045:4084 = 8.69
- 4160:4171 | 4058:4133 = 8.46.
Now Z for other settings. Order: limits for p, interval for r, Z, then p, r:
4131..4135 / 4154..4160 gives 0.87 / 7.5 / 8.6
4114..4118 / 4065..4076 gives 1.10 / 9.3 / 8.5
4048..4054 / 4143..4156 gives 1.06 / 8.5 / 8.1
